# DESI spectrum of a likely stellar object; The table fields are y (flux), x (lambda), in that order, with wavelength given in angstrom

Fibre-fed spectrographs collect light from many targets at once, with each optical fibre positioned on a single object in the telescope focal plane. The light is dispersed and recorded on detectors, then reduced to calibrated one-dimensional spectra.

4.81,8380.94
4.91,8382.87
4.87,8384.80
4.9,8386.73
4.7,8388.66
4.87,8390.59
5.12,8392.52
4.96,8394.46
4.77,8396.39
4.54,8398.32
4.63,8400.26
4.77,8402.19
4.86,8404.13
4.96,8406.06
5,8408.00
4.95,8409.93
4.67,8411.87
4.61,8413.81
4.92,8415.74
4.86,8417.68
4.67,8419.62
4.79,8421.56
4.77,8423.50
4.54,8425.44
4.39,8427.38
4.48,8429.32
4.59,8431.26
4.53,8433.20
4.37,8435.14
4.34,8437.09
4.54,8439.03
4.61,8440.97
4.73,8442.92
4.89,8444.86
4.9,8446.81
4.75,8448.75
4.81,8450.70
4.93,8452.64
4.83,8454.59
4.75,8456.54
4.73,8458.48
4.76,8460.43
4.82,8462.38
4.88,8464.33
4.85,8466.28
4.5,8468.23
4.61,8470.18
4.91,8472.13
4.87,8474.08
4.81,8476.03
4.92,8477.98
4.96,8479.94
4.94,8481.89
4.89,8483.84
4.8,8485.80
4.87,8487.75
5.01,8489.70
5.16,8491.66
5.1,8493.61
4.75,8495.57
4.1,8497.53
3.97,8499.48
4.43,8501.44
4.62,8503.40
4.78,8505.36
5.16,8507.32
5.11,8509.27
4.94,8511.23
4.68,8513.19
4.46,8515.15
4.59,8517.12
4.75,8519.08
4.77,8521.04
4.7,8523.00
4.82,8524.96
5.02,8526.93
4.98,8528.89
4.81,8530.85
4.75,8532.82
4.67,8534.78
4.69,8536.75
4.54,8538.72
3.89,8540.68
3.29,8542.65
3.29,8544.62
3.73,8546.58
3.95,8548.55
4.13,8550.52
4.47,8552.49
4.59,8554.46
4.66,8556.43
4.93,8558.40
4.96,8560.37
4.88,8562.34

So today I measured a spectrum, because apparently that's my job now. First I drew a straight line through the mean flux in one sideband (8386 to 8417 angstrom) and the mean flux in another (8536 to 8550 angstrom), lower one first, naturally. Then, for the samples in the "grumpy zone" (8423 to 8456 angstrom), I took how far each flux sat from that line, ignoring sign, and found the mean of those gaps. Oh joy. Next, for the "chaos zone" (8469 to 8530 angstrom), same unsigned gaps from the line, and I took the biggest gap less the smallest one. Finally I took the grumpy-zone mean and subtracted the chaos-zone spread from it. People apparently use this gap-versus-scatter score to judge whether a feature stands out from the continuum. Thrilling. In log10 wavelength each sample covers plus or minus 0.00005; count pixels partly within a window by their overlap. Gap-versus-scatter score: -0.71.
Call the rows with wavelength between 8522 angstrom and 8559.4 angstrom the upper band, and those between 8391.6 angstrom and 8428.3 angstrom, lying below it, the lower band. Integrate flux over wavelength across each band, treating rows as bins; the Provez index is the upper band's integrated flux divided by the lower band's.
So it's 0.94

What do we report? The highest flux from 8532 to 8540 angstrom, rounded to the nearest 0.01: 4.75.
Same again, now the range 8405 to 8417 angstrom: 5.00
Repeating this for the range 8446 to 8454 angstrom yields 4.93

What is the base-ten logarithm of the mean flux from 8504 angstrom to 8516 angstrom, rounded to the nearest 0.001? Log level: 0.686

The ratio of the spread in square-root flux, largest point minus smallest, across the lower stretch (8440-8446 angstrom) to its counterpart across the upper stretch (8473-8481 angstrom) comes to 1.9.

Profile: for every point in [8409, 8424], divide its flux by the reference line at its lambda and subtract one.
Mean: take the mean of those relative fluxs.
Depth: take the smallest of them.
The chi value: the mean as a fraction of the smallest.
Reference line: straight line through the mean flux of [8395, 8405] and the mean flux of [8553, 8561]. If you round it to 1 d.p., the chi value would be -0.5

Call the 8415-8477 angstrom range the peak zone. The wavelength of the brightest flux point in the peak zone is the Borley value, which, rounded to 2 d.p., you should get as 8452.64 angstrom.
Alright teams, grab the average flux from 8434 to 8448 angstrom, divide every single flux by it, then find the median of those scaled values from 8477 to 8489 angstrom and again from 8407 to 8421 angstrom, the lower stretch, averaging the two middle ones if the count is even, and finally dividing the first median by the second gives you 1.01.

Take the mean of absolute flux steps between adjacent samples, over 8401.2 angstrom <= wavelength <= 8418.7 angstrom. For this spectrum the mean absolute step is 0.12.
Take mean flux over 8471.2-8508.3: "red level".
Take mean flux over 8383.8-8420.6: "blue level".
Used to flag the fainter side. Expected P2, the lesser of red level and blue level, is 4.79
